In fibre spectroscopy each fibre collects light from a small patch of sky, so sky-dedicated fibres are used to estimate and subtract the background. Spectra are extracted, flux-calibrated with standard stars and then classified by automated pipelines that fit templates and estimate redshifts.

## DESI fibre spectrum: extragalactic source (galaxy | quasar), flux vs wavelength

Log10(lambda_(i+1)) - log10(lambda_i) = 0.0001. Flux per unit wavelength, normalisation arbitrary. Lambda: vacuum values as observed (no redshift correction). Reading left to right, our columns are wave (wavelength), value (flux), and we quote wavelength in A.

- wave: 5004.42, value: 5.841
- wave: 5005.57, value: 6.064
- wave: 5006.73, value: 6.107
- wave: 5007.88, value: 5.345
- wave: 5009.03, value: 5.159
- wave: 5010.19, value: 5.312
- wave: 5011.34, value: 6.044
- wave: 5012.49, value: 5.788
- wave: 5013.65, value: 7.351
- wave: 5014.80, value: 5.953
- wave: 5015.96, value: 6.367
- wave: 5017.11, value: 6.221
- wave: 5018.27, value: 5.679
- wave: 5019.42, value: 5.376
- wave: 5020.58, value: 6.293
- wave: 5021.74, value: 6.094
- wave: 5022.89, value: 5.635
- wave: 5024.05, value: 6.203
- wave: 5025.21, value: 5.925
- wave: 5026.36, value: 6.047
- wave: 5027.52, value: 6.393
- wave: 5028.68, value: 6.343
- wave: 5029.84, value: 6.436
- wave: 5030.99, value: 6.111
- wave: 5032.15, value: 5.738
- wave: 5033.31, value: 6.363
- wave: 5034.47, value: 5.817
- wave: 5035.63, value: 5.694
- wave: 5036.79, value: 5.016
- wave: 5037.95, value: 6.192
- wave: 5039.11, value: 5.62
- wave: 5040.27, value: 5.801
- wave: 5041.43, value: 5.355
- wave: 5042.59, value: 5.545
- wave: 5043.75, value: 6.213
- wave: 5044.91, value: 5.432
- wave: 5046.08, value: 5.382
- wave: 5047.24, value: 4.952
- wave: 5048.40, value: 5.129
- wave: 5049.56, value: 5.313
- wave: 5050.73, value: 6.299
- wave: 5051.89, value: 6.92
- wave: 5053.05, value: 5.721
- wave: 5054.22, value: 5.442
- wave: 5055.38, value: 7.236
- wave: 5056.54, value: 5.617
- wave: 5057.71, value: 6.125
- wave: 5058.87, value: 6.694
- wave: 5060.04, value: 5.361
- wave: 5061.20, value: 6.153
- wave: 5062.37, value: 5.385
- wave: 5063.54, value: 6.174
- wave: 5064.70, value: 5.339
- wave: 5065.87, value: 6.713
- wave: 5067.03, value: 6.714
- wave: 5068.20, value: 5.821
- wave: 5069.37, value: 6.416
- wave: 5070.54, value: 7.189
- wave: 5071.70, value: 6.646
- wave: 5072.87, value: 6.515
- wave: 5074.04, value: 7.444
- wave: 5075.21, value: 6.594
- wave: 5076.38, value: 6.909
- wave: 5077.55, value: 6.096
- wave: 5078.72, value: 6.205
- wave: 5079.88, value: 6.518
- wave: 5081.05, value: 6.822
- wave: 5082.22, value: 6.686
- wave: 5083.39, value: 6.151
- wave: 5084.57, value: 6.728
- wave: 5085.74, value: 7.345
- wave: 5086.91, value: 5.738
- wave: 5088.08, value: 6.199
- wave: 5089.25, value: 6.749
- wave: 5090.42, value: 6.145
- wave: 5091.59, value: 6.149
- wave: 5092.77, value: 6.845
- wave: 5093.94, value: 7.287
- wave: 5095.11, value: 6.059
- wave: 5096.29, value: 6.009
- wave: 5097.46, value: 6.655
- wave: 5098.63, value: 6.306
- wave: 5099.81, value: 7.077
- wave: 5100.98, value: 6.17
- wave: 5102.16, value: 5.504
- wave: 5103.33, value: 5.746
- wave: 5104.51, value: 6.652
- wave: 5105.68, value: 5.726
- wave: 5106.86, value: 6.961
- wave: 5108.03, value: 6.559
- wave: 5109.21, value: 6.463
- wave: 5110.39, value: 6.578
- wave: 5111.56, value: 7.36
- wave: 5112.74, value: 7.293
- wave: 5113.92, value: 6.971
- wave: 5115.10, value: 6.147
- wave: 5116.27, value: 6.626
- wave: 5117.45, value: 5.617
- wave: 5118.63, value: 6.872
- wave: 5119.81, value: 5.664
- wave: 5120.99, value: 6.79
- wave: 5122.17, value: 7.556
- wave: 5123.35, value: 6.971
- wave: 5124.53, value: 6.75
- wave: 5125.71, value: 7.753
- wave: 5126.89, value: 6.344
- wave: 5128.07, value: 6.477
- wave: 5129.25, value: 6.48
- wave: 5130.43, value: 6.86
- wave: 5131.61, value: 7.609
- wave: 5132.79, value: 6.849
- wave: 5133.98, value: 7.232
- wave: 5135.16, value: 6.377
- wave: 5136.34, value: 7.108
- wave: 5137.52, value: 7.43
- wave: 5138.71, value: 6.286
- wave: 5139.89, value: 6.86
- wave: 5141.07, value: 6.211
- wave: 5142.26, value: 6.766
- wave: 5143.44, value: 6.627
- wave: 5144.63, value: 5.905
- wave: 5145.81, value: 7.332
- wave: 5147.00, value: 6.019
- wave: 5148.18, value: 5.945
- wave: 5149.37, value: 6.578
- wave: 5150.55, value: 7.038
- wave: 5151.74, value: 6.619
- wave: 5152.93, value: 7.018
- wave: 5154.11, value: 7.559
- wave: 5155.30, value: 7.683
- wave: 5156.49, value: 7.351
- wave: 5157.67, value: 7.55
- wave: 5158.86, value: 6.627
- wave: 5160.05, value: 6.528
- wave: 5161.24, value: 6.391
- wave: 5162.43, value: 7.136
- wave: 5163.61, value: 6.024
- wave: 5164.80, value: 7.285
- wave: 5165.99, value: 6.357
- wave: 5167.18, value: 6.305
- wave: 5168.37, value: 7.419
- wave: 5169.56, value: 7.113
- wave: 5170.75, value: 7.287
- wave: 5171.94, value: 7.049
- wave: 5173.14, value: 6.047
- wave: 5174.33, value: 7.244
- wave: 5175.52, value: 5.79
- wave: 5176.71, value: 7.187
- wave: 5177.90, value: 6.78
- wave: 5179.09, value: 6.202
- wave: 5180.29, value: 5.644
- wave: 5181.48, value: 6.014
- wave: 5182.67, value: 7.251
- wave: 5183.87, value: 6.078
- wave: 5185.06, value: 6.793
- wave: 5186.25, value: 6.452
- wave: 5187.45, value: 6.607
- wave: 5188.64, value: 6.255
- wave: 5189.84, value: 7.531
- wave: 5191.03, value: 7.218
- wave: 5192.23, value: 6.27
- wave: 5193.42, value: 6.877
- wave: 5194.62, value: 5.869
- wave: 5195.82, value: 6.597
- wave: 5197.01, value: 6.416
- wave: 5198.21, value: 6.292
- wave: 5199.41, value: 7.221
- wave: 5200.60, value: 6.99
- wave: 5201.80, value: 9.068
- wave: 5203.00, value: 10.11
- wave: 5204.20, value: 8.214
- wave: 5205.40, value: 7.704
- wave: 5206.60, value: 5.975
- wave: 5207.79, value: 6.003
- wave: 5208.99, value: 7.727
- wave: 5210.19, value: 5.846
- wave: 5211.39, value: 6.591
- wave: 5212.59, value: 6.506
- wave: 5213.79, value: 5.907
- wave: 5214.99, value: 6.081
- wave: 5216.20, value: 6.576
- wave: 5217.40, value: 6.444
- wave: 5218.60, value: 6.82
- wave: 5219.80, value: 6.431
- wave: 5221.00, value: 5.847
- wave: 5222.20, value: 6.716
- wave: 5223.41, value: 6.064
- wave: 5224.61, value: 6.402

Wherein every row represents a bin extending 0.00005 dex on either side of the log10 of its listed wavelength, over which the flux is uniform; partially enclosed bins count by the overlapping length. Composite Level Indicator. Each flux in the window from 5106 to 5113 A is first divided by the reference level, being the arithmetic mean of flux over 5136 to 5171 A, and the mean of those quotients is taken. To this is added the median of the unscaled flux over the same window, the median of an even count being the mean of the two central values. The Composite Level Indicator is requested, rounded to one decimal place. 7.8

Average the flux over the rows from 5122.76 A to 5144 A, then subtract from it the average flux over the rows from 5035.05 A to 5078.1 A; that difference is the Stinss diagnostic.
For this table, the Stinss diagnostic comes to 0.80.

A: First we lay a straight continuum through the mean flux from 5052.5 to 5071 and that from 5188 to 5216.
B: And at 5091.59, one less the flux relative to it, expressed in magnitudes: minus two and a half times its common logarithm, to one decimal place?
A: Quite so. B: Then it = 4.1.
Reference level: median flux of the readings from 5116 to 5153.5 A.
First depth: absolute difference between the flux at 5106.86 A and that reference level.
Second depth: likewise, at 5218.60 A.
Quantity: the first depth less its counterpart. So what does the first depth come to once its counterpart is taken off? 0.1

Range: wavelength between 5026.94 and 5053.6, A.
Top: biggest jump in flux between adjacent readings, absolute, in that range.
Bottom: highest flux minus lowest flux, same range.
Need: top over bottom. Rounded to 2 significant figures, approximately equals 0.61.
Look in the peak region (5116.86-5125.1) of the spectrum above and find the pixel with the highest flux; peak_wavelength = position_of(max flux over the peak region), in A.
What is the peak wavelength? 5122.17 A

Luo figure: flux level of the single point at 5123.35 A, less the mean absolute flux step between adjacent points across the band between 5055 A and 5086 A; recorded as 6.3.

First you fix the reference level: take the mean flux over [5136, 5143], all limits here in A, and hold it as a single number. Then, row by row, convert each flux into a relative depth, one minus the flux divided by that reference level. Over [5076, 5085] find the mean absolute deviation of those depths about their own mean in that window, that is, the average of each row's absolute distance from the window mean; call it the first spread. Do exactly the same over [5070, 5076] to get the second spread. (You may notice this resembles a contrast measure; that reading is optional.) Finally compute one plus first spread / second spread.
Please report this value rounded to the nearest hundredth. 1.78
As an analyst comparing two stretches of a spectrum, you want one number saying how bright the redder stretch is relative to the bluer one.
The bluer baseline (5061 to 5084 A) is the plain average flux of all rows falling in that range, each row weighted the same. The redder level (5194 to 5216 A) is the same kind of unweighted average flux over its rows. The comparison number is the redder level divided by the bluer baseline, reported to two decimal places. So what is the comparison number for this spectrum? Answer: 1.08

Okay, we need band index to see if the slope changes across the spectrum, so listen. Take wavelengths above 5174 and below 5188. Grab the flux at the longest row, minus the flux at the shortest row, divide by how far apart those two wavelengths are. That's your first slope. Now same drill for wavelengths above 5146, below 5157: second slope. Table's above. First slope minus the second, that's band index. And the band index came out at -0.19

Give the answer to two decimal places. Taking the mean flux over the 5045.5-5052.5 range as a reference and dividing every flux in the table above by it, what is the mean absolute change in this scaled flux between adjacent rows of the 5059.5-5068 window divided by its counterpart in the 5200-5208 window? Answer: 0.63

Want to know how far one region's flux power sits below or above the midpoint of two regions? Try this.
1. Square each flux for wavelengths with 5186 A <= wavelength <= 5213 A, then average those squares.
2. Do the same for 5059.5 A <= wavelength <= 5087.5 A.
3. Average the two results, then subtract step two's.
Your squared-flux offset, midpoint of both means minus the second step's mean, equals 4.2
